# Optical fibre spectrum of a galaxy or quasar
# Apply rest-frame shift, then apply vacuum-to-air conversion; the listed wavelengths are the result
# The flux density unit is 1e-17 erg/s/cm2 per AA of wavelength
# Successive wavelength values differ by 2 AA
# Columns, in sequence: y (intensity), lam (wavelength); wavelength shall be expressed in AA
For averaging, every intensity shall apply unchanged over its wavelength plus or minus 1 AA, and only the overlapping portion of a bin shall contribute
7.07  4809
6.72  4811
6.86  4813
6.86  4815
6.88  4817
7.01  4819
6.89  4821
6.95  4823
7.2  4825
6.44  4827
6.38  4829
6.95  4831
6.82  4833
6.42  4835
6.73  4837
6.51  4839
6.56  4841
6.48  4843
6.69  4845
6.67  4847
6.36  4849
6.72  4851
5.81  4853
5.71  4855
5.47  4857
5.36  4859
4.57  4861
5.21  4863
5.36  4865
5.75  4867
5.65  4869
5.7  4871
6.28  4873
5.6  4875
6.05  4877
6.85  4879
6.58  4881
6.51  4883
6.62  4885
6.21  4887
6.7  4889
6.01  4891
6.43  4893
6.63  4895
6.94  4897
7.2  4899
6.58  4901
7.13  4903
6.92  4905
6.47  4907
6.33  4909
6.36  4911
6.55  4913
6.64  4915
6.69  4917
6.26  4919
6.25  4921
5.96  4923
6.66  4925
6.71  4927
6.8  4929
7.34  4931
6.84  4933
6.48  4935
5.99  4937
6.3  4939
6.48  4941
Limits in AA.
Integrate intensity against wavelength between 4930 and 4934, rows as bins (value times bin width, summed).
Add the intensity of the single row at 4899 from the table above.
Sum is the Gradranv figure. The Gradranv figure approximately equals 36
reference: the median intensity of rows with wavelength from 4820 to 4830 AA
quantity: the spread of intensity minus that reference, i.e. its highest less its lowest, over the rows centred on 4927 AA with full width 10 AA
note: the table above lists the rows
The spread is 1.38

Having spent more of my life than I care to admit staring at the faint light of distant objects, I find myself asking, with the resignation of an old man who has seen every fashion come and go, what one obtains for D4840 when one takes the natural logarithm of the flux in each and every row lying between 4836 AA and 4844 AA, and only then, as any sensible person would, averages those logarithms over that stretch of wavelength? 1.88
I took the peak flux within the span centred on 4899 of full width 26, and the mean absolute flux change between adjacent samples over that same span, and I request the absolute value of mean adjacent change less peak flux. 6.8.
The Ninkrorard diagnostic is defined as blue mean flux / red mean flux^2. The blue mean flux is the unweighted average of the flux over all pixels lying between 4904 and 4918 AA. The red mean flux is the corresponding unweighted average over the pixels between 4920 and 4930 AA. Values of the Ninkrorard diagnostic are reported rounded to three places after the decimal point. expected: 0.157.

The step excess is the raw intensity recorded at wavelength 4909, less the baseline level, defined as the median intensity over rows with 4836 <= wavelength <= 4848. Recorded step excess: -0.3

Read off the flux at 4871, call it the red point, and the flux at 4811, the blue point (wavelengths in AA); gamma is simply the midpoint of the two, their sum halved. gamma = 6.21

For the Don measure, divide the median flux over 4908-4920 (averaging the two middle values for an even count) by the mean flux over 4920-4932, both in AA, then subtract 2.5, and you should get -1.52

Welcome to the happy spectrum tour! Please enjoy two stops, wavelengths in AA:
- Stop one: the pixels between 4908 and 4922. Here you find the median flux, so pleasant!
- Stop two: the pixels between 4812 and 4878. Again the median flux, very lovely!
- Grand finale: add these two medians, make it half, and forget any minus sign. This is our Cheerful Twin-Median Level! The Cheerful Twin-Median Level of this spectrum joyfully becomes 6.40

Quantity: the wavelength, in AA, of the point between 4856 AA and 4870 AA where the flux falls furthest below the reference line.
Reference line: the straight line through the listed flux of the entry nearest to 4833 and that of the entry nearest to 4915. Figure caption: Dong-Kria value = 4861 AA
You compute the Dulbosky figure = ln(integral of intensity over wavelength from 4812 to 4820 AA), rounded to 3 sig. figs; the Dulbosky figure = 4.01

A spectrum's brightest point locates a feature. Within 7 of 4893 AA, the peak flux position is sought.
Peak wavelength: 4899 AA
